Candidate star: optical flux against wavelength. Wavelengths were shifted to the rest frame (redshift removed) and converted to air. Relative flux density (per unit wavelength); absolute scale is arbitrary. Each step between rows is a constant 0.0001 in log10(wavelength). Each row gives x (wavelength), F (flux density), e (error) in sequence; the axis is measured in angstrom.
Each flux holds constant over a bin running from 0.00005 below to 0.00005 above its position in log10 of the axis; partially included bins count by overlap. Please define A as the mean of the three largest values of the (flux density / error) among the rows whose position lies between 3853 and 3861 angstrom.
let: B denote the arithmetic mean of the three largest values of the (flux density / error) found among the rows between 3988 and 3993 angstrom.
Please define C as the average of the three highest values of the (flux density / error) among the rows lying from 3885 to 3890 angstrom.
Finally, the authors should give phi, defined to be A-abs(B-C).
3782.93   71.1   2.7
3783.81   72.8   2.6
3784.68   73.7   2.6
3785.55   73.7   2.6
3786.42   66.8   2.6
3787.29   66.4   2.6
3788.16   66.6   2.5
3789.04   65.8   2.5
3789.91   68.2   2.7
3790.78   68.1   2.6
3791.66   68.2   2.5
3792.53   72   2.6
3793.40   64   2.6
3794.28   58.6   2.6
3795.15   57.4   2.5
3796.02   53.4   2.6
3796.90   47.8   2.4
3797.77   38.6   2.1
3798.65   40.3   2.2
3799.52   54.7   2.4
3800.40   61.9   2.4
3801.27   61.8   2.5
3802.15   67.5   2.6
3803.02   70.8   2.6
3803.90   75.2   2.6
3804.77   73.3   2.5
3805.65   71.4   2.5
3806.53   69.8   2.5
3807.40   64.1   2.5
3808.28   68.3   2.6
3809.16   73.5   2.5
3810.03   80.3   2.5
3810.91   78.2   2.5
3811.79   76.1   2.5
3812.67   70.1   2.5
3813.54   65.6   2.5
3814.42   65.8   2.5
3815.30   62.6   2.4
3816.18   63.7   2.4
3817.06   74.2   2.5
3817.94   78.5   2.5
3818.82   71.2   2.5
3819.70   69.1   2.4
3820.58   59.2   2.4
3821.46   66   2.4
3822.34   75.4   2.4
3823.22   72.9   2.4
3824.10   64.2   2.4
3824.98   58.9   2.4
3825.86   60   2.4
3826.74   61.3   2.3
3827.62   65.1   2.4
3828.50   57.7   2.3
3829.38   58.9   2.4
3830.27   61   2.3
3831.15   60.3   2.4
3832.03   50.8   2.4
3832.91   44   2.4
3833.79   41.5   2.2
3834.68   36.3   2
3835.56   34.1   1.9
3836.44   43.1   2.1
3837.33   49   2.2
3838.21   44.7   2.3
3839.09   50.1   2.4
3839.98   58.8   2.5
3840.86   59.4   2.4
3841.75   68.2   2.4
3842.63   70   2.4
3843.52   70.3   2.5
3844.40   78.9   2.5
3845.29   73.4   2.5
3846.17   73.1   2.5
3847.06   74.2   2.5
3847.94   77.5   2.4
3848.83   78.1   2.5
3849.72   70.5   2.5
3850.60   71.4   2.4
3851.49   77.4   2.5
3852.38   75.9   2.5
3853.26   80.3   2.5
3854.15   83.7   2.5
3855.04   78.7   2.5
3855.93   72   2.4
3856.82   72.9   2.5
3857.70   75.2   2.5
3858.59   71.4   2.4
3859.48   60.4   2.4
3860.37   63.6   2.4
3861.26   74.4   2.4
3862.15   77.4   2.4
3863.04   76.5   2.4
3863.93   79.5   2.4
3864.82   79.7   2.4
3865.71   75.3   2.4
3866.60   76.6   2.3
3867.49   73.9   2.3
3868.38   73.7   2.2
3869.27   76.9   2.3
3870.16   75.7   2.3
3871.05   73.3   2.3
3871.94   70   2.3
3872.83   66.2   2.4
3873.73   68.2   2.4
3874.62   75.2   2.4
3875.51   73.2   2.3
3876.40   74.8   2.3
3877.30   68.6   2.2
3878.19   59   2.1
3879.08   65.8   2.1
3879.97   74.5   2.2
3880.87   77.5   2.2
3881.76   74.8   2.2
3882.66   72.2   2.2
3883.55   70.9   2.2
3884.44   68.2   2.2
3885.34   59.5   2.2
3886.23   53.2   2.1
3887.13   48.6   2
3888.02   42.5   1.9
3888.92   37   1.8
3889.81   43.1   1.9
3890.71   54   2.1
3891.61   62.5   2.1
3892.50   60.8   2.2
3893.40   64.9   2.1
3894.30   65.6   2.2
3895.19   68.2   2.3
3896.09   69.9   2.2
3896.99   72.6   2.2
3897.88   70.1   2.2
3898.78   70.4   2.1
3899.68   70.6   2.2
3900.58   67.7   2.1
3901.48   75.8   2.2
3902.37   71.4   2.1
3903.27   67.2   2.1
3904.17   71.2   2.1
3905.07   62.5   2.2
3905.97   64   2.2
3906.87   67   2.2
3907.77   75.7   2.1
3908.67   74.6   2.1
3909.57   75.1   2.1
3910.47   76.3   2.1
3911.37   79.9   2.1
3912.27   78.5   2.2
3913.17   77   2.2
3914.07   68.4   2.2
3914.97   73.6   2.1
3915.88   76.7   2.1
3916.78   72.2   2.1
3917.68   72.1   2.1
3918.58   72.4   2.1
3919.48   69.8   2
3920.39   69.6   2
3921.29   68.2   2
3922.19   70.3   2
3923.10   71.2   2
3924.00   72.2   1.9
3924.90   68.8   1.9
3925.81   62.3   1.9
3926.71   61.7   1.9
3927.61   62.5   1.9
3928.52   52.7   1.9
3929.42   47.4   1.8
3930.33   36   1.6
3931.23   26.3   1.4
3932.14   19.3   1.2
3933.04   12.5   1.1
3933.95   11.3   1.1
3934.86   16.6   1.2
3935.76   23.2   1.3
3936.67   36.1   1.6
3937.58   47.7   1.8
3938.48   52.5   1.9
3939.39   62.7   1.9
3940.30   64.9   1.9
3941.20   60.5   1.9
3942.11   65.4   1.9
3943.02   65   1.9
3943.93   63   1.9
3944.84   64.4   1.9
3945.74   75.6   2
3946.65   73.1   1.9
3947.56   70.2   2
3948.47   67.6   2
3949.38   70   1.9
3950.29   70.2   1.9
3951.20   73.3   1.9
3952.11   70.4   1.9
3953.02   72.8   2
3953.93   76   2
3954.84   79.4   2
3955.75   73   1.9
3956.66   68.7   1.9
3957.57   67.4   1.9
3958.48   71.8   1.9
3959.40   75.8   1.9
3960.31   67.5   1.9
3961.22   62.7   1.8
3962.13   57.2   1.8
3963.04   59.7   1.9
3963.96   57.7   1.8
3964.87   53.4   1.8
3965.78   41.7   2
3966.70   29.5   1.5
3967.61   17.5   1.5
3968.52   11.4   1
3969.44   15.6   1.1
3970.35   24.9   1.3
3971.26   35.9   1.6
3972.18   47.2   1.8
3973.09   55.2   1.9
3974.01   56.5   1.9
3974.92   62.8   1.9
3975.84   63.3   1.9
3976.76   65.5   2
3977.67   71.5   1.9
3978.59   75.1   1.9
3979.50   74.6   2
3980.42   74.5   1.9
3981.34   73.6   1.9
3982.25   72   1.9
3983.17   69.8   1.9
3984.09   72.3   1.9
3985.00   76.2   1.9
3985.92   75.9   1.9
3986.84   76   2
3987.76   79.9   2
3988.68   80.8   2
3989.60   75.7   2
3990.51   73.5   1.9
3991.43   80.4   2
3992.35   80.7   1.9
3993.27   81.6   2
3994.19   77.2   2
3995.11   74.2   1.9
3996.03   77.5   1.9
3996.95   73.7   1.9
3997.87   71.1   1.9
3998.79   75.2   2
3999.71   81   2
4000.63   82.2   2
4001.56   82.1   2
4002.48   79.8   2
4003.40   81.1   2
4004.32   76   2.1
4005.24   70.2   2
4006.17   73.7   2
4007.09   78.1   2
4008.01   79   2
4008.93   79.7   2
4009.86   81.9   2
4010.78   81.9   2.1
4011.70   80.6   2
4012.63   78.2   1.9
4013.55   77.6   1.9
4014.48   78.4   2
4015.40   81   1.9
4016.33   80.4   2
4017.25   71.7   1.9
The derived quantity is 17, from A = 32.4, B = 41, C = 26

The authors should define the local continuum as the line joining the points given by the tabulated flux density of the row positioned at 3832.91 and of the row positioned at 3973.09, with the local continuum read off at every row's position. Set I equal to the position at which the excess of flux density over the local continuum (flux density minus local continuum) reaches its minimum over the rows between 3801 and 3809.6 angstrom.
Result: 3801.27 angstrom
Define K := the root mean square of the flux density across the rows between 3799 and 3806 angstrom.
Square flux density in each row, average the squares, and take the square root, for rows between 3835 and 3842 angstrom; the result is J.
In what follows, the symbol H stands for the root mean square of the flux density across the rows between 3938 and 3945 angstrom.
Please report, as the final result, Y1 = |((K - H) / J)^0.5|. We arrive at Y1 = 0.31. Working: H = 62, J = 52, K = 67.4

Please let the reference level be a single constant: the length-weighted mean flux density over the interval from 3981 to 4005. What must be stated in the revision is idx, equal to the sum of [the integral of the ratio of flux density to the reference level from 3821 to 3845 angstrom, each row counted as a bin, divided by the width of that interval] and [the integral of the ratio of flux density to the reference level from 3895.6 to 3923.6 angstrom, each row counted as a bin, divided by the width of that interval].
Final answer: 1.69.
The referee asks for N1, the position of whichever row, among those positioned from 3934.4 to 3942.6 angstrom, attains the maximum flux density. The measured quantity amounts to 3942.11 angstrom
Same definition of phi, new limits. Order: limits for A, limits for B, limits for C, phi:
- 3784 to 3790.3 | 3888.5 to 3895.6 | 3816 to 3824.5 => 27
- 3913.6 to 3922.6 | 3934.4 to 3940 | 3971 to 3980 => 26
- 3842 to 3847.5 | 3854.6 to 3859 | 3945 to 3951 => 23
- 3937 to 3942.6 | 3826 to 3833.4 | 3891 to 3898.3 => 28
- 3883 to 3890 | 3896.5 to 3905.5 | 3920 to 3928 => 28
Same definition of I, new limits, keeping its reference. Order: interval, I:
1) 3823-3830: 3828.50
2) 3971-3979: 3971.26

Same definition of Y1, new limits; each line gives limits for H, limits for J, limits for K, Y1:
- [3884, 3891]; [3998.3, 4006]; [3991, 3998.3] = 0.57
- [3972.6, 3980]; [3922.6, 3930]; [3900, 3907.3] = 0.20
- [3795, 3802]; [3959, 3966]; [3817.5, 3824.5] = 0.53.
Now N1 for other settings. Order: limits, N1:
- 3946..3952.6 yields 3951.20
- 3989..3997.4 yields 3993.27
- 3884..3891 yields 3884.44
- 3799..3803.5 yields 3803.02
